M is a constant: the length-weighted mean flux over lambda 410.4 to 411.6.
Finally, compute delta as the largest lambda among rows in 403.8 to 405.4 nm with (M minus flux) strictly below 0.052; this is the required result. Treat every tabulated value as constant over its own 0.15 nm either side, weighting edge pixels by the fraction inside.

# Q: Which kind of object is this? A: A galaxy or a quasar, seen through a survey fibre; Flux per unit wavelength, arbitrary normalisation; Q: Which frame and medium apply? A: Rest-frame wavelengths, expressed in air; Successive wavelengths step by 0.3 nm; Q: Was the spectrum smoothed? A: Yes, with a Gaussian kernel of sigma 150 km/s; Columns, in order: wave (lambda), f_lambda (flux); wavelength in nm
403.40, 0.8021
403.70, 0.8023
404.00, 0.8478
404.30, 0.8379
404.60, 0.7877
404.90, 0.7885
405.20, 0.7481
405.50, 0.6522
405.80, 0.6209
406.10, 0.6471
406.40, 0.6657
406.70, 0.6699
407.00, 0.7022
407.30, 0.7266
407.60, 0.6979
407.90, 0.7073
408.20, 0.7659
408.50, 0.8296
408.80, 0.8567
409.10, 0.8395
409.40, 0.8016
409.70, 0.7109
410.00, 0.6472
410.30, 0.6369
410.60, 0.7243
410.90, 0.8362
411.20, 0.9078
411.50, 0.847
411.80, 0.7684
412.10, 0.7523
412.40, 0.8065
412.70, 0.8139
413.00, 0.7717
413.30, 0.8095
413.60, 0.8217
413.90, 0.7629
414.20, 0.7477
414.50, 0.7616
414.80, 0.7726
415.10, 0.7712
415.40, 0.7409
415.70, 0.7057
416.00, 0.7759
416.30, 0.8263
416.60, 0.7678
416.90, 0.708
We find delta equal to 404.90 nm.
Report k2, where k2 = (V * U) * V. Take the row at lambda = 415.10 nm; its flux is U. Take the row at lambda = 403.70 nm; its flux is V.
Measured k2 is 0.50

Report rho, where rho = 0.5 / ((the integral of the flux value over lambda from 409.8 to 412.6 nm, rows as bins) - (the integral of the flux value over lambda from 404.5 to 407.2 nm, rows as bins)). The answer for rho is 1.8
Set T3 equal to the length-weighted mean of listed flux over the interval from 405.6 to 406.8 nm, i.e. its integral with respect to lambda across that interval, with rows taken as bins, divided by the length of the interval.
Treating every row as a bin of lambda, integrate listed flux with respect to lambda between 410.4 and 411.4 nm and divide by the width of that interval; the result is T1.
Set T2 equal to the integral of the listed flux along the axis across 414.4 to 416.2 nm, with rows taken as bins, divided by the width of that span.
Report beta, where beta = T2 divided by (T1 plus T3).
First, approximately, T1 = 0.81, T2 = 0.76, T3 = 0.65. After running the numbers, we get 0.52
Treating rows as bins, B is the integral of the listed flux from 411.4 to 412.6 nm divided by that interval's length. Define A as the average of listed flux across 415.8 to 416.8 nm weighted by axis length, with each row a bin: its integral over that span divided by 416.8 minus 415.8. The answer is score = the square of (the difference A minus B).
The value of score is 0.0001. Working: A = 0.782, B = 0.792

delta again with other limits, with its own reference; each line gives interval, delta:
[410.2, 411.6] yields 411.50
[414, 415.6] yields 415.10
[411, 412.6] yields 412.40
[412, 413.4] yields 413.30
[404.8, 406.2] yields 404.90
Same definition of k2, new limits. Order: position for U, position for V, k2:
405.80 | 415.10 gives 0.37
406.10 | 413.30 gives 0.42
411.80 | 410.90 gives 0.54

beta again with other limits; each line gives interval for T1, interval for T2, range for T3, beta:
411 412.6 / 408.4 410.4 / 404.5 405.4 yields 0.48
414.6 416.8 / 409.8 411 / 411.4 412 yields 0.45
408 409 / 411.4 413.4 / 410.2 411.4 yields 0.50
